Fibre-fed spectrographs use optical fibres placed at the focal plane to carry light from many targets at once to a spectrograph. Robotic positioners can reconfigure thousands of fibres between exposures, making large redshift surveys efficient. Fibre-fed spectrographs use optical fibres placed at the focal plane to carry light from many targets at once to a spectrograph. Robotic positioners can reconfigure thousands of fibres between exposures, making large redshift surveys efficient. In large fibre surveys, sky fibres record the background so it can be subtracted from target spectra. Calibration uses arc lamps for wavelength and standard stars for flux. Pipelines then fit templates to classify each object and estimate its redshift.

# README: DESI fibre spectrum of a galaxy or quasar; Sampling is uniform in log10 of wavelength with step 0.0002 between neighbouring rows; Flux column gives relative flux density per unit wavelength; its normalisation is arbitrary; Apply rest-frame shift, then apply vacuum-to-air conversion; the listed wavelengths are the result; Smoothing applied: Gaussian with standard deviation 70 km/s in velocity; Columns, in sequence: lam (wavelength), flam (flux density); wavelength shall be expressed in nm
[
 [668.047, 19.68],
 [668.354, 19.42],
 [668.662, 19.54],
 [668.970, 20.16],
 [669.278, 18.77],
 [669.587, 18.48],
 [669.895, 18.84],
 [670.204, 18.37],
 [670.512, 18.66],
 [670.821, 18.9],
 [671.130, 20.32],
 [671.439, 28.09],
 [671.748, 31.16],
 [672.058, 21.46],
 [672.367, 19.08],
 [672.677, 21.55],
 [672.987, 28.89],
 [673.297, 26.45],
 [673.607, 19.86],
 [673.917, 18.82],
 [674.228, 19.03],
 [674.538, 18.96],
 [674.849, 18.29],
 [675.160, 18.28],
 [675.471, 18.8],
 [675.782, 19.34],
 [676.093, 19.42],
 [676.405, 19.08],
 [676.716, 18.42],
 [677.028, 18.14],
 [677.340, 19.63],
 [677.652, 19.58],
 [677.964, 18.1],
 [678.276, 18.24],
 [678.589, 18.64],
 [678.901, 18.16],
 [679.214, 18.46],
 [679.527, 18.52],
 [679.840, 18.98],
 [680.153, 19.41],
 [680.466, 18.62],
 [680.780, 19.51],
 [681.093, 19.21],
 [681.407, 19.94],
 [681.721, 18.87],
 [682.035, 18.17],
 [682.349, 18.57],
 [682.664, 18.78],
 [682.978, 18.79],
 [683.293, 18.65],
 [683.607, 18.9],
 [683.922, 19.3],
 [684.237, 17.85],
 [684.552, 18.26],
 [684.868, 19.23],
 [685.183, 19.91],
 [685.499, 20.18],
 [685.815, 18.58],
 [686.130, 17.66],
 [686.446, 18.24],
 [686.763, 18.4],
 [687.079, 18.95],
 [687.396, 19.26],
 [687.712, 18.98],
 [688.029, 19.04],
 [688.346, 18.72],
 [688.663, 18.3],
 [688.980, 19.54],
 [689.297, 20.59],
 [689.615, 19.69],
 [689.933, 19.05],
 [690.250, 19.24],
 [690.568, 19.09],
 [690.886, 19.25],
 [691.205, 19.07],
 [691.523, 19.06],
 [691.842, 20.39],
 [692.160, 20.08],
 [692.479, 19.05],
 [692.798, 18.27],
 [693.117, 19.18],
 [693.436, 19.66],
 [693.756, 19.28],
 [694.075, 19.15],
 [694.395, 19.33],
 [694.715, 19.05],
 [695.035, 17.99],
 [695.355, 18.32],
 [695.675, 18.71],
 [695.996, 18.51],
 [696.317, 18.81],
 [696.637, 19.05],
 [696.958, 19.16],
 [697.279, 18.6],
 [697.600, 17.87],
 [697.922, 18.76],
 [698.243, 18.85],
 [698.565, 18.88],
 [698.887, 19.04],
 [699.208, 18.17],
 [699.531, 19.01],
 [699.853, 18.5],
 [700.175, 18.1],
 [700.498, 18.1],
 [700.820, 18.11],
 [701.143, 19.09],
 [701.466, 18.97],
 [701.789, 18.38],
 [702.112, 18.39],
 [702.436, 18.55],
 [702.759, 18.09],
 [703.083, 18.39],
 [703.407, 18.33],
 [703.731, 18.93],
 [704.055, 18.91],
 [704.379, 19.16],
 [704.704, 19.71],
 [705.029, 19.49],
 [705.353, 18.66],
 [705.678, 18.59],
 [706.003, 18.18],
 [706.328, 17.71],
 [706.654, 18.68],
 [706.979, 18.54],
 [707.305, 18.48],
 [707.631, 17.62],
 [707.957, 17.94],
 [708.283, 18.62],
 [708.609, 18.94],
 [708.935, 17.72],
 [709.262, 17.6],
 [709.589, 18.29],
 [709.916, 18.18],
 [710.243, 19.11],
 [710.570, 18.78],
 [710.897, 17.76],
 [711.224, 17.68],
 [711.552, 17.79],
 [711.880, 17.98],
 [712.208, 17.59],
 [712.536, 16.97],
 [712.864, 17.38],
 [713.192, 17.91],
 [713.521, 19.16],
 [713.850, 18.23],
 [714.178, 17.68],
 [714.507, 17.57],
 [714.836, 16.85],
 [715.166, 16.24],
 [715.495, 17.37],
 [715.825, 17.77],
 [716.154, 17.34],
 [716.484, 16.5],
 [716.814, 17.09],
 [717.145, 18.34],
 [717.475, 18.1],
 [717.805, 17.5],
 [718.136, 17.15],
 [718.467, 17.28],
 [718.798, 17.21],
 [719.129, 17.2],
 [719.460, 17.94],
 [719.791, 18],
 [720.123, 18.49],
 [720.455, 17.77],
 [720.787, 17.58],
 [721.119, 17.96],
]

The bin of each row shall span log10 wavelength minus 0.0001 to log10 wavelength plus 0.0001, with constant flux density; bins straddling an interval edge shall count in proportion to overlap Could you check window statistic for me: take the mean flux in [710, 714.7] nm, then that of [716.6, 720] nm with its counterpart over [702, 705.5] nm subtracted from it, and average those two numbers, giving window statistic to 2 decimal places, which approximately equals 8.38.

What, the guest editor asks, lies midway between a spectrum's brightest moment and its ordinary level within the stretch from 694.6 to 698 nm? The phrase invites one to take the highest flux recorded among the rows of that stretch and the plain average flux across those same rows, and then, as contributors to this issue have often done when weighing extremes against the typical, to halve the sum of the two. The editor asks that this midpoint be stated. 18.9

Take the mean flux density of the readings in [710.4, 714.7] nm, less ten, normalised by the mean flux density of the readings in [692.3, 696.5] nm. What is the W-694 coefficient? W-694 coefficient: 0.42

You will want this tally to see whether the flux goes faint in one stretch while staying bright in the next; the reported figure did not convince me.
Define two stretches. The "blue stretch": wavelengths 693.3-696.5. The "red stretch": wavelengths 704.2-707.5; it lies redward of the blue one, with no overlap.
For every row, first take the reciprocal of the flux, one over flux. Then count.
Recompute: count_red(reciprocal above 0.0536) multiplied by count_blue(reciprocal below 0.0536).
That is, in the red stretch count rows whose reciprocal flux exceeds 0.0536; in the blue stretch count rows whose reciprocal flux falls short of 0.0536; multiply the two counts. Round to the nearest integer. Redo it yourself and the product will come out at 35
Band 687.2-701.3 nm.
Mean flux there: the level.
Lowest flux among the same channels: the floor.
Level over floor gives 1.06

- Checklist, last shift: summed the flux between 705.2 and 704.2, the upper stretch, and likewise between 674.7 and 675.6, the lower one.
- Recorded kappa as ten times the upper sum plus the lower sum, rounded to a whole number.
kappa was 639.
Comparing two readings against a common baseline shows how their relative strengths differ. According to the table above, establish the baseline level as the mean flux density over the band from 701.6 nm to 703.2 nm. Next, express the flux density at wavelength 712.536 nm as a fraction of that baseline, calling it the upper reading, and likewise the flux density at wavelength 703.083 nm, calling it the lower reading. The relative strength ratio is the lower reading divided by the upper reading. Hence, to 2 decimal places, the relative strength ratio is 1.08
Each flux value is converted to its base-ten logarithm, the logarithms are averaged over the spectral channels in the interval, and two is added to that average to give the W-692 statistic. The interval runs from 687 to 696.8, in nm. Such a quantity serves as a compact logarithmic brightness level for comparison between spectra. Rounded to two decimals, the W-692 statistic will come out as 3.28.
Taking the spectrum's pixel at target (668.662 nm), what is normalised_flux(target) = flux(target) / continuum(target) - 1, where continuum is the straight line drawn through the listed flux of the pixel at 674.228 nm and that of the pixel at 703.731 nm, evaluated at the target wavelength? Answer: 0.026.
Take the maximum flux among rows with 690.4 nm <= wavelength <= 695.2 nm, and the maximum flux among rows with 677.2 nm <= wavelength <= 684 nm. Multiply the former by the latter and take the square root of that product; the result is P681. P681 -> 20.2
